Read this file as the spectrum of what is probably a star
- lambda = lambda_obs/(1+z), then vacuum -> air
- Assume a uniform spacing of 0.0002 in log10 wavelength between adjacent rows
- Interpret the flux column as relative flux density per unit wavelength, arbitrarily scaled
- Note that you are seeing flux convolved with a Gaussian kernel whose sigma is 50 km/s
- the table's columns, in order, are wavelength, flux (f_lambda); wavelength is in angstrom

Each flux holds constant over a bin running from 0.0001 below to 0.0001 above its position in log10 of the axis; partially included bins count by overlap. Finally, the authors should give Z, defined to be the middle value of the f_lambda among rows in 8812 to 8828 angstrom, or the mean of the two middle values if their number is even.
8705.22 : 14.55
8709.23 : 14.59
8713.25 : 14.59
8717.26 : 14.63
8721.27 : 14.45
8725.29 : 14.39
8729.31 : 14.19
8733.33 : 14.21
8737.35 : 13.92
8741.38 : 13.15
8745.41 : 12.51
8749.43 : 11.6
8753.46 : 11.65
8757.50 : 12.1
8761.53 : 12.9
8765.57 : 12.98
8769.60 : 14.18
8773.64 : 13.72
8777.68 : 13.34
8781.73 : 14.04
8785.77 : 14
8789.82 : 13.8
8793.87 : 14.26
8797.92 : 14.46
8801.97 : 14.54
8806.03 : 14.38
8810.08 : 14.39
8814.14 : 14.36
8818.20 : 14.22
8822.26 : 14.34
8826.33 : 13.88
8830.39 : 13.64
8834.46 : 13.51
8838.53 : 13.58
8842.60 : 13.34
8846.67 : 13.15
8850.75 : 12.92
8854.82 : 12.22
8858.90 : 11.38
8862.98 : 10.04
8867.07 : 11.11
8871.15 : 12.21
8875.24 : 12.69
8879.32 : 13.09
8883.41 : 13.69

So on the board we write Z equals 14.3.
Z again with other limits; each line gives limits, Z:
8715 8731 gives 14.4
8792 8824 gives 14.4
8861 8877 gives 11.7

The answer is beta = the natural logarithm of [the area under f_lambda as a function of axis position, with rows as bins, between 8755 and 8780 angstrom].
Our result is 5.80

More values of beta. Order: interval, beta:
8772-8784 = 5.10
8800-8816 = 5.44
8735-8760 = 5.75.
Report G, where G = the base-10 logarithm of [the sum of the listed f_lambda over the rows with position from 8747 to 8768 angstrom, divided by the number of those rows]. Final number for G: 1.09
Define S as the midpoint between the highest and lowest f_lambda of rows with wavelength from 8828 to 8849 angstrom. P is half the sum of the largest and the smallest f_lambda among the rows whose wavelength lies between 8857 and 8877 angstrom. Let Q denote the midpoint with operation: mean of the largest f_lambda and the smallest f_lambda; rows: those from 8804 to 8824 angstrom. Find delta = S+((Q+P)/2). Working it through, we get 26.2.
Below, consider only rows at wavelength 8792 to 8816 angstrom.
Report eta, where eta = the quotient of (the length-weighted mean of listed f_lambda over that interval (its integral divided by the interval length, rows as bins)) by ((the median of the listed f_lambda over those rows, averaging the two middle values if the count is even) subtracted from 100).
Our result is 0.168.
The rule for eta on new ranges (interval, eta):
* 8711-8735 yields 0.168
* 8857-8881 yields 0.133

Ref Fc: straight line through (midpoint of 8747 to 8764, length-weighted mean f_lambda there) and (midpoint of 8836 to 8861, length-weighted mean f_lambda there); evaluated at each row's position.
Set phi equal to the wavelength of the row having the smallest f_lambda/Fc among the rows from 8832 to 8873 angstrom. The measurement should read 8862.98 angstrom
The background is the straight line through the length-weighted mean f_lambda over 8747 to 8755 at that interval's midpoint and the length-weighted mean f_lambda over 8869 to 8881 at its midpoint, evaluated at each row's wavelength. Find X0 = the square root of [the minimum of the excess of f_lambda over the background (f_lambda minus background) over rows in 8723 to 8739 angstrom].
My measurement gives 1.5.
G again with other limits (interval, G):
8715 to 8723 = 1.16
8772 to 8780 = 1.13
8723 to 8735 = 1.15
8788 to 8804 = 1.15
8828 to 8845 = 1.13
